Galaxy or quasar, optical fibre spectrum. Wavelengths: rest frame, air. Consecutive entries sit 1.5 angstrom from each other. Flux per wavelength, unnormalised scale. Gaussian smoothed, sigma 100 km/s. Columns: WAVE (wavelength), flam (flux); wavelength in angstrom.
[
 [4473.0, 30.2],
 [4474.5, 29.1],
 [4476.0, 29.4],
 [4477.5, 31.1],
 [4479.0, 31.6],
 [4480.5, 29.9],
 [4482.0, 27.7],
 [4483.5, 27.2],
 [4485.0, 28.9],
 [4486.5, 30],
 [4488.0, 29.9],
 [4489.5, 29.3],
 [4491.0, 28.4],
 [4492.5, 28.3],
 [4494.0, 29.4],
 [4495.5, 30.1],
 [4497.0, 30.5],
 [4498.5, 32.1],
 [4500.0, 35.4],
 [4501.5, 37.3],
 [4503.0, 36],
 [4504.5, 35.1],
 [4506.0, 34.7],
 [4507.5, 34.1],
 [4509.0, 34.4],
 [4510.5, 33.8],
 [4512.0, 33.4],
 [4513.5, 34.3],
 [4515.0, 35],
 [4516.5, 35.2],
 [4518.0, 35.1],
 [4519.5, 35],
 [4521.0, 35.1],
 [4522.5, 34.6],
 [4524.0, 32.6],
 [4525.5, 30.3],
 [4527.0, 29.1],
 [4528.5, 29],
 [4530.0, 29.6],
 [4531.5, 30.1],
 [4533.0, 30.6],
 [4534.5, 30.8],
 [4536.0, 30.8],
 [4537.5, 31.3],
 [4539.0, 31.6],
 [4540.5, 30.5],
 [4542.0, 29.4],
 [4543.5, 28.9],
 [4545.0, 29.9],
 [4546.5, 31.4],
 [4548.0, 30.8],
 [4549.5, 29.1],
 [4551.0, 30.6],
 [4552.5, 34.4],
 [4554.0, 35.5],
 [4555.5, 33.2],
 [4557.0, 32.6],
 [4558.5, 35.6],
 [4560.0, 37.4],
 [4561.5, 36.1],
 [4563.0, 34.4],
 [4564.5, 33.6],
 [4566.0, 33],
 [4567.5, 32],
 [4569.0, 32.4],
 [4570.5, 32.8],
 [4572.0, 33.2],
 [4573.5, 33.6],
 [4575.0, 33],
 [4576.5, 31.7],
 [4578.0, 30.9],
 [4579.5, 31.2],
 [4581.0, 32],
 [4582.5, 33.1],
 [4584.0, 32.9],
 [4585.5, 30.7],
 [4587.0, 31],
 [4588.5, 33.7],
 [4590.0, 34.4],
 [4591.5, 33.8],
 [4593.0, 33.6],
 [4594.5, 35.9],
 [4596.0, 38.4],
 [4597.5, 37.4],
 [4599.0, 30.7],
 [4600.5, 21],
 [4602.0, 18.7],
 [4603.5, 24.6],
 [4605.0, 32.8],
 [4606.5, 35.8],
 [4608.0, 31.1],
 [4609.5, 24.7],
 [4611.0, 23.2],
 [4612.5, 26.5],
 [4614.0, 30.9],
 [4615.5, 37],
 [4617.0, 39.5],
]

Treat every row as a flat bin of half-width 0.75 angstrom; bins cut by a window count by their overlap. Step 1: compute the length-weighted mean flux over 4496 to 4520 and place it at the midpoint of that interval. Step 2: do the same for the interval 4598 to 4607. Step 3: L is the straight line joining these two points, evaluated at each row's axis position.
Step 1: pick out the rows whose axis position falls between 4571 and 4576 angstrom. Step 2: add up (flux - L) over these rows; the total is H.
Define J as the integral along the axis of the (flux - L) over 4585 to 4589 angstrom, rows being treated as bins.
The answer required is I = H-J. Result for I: -2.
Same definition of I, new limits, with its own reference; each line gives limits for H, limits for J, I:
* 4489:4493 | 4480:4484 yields 11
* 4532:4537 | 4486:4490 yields 20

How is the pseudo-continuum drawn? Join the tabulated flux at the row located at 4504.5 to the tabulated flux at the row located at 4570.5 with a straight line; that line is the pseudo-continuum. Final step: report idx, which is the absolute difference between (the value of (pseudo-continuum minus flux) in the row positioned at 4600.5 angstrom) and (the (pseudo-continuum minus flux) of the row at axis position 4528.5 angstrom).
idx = 5.5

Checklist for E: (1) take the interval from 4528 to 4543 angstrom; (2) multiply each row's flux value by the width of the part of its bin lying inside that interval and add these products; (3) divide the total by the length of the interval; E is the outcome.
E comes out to 30.4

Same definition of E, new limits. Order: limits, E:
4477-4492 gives 29.4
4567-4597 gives 33.1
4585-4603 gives 31.5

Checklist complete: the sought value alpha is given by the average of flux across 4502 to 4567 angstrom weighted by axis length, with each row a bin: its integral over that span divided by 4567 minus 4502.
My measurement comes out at 32.8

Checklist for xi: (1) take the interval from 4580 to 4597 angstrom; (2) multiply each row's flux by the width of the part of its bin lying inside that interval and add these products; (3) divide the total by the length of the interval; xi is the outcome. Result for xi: 33.6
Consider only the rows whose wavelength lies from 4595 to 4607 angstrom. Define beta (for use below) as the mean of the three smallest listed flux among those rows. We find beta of 21.4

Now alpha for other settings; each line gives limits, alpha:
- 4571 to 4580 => 32.3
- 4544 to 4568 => 33.1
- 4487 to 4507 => 32.0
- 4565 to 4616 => 31.4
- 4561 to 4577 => 33.2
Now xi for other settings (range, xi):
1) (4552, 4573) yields 34.0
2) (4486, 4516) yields 32.6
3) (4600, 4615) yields 27.2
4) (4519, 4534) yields 31.5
